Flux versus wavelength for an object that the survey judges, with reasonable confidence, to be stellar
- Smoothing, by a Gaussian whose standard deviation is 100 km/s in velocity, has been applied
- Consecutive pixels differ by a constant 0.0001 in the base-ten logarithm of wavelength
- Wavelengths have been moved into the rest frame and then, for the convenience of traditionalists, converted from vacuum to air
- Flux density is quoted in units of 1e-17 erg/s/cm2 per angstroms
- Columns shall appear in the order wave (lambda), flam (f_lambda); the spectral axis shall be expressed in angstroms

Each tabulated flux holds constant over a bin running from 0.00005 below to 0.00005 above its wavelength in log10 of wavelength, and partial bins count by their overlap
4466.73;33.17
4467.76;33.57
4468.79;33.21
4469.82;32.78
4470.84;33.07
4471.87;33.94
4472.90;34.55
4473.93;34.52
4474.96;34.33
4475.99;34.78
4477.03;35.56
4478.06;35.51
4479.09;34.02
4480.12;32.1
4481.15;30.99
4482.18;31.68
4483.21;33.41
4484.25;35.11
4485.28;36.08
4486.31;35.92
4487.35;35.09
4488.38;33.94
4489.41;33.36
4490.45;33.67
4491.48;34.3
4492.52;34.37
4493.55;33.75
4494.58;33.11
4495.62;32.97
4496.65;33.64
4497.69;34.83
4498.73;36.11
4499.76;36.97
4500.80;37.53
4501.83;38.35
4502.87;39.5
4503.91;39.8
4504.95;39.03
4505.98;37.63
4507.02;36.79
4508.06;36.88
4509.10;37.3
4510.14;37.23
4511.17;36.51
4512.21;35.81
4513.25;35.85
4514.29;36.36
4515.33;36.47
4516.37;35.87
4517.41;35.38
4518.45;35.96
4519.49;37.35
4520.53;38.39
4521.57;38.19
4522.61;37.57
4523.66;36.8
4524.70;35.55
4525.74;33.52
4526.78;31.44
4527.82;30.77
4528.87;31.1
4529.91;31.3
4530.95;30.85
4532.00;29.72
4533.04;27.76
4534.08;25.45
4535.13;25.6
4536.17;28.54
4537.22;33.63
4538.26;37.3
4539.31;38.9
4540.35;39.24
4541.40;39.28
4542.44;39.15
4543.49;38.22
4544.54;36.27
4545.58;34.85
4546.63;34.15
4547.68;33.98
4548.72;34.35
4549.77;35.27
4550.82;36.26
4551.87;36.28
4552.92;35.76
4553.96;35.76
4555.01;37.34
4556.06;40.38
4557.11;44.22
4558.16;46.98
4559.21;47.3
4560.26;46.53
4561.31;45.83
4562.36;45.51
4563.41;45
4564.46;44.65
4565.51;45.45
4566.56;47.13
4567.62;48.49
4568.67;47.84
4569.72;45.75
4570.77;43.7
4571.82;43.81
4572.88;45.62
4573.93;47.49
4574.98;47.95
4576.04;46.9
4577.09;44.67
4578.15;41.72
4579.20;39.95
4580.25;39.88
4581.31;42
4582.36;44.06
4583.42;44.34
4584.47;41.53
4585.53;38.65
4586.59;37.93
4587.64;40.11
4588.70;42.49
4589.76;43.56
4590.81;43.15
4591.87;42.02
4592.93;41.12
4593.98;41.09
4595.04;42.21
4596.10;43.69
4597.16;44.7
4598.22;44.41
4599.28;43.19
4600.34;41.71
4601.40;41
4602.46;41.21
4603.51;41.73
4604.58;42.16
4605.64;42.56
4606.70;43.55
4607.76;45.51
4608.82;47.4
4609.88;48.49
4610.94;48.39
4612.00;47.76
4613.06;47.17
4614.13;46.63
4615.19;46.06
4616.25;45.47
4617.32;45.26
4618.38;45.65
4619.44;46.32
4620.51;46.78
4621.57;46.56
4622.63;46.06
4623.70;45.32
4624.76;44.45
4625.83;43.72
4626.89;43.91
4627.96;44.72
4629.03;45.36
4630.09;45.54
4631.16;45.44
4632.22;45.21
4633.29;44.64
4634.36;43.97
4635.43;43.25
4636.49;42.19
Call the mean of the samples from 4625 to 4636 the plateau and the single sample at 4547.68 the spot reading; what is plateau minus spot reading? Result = 11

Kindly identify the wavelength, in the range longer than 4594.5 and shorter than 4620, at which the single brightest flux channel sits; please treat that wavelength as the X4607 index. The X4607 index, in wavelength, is 4609.88 angstroms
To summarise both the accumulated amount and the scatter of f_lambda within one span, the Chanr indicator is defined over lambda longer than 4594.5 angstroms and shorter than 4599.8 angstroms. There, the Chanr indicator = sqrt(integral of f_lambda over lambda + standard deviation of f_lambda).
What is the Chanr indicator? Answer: 15.2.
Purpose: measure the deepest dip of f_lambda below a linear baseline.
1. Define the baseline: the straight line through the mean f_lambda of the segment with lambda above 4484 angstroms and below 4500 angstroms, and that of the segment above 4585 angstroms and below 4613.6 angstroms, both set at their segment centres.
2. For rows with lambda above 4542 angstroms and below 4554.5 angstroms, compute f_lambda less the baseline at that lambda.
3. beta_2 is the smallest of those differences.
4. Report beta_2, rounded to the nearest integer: -5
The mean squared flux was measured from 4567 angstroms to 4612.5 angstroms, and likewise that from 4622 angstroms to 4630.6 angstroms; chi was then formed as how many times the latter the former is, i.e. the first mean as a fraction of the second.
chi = 0.95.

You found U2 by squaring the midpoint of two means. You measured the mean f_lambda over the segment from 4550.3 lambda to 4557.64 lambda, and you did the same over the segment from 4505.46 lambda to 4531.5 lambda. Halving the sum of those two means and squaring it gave 1350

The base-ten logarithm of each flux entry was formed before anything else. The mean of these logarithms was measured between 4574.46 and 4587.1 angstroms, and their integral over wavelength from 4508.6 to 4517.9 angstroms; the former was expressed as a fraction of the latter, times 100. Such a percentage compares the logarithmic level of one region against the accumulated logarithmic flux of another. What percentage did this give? 11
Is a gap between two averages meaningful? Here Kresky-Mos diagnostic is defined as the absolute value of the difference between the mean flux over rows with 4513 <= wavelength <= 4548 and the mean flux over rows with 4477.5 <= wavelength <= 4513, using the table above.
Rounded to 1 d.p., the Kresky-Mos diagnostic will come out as 1.0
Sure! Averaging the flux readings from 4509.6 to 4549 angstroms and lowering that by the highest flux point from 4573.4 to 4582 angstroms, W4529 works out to -13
